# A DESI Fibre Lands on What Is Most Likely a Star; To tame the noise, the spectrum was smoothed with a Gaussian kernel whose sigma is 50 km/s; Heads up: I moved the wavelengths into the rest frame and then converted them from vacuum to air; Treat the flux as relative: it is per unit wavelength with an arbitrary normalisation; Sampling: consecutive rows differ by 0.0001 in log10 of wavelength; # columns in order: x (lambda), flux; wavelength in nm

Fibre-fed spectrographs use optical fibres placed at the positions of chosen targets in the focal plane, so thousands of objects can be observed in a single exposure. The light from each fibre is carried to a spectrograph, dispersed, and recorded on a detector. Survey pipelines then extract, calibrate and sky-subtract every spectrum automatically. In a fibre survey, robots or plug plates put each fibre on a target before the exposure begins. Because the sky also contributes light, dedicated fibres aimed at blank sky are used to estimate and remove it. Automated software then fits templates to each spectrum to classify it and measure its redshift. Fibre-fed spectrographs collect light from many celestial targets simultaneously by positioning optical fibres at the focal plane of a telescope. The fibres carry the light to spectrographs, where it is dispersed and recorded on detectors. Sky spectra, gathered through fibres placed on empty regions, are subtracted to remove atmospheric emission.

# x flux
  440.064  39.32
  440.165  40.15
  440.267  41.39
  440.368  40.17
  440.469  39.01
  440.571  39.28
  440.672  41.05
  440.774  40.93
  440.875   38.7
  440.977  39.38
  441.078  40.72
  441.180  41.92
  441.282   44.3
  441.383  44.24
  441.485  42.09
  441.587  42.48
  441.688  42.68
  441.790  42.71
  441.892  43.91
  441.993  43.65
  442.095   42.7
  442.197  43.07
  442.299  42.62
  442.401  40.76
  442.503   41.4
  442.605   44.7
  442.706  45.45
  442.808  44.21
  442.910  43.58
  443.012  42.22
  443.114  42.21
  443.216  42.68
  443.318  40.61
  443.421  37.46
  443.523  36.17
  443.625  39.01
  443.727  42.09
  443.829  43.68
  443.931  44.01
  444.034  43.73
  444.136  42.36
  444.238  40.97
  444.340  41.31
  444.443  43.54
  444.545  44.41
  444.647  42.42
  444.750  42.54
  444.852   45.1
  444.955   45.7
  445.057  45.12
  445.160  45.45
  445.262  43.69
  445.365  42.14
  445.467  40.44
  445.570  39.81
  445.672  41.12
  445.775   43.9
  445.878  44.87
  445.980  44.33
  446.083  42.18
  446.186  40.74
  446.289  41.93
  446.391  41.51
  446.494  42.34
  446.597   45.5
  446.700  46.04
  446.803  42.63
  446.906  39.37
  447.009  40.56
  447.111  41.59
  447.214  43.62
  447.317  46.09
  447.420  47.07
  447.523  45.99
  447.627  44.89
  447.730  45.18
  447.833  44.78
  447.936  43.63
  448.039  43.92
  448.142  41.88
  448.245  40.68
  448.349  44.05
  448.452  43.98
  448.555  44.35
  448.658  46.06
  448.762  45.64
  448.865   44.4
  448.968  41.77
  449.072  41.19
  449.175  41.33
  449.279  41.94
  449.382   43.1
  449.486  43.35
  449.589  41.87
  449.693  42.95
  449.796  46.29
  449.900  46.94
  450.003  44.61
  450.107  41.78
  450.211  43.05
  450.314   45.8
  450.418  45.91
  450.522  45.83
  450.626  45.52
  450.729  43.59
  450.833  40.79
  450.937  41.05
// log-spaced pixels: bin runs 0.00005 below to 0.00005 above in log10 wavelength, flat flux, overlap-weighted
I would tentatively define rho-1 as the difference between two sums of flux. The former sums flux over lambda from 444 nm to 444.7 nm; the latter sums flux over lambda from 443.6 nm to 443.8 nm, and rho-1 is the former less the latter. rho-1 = 218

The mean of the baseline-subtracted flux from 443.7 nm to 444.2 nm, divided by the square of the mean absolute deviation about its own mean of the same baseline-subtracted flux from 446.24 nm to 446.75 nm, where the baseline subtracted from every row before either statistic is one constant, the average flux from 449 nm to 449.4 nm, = 0.4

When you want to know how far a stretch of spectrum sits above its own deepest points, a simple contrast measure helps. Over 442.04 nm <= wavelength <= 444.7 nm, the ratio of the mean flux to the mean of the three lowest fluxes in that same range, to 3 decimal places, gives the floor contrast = 1.124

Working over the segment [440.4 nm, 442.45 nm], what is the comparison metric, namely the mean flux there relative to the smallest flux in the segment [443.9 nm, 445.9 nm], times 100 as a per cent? 105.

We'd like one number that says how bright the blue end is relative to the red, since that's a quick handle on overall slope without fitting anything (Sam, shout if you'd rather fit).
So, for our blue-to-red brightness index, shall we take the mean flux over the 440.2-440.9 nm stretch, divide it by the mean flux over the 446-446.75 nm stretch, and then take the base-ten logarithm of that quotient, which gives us -0.029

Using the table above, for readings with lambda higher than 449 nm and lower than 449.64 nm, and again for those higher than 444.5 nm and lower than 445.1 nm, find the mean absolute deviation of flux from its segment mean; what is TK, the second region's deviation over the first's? 1.6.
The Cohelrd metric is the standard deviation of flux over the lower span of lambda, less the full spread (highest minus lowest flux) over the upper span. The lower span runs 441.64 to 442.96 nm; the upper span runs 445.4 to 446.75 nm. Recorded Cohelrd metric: -5.0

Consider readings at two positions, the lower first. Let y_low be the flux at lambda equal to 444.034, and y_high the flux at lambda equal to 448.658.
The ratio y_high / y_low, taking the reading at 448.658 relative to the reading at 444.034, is 1.05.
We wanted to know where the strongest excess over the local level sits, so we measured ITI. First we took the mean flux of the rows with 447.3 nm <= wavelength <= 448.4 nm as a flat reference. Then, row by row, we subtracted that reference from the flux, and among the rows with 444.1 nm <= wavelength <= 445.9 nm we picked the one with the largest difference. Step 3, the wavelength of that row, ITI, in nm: 444.955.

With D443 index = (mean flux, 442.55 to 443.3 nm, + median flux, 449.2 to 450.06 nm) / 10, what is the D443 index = 8.7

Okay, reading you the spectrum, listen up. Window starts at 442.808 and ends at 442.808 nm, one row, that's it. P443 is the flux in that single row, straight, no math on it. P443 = 44.21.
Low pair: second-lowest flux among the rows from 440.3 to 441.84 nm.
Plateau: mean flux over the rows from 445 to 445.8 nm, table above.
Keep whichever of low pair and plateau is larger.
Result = 42.7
